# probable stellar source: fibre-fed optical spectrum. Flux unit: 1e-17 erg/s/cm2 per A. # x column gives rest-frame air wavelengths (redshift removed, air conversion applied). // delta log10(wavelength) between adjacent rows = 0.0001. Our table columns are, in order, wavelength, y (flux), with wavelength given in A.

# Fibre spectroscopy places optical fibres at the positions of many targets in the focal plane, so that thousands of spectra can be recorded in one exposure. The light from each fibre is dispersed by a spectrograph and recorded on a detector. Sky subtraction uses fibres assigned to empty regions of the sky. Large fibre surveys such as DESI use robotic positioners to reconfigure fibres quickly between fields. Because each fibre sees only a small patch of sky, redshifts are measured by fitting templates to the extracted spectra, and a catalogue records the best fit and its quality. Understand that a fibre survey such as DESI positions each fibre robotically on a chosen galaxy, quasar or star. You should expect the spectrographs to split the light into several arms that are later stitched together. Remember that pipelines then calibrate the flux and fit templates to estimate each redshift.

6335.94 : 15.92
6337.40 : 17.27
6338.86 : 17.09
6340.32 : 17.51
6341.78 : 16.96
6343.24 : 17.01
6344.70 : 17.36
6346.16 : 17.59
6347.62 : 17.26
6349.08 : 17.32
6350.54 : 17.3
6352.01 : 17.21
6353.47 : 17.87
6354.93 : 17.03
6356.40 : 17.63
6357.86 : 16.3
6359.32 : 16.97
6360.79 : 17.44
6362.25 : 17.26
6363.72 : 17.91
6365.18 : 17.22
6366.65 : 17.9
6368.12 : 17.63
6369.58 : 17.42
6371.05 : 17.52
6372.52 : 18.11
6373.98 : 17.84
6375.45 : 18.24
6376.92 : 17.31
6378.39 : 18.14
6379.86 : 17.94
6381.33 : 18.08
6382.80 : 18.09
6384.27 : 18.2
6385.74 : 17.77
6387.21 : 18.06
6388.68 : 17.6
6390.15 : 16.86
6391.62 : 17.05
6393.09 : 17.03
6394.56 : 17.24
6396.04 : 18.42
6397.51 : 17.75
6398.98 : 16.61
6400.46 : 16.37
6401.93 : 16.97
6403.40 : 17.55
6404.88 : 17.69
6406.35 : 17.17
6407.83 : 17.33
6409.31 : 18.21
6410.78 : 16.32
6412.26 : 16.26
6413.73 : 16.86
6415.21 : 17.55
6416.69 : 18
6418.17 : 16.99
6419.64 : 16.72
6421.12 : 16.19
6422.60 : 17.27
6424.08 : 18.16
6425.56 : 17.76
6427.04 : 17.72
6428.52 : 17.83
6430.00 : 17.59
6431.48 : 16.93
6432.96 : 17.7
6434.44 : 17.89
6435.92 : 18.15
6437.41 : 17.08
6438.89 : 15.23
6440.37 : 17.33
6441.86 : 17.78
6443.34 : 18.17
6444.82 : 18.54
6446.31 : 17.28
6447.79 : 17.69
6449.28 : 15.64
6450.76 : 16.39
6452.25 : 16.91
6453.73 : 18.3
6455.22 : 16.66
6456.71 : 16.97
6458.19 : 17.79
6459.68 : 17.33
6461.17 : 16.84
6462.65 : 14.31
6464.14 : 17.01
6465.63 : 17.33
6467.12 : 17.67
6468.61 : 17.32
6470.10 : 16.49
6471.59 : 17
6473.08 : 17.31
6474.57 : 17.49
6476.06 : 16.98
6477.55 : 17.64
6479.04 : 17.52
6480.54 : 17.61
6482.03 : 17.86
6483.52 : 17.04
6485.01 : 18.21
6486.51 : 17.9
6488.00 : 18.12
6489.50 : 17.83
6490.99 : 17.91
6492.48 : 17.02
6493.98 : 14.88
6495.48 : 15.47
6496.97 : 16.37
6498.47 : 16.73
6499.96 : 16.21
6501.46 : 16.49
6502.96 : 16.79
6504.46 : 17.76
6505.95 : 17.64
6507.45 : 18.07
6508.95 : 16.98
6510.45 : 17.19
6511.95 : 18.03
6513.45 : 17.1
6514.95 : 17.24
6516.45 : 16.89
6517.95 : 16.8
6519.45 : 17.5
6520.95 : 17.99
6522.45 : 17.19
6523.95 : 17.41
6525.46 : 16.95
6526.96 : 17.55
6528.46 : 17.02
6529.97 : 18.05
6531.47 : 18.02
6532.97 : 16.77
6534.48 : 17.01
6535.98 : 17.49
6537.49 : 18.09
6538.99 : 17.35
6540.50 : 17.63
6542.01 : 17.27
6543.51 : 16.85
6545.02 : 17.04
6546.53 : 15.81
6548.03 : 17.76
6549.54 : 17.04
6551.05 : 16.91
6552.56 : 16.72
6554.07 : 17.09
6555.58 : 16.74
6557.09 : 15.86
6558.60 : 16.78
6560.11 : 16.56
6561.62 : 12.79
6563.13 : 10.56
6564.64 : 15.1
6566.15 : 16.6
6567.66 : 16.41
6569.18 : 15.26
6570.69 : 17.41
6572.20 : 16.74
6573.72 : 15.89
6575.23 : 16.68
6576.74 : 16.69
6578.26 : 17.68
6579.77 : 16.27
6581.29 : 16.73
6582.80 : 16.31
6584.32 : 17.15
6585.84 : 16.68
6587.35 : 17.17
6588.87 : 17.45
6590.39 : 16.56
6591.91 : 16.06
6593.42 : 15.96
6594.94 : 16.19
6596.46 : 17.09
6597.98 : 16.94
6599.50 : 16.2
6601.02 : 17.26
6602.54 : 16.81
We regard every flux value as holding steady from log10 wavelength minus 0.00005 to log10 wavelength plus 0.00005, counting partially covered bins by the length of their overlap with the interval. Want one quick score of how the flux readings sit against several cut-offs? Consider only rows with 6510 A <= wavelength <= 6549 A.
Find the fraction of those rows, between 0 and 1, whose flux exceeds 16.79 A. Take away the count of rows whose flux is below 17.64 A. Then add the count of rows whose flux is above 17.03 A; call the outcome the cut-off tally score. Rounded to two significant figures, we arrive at -1.1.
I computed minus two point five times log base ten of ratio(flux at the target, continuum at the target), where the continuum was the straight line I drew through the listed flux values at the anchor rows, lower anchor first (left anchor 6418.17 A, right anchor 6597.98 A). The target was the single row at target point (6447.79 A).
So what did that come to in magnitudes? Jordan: -0.04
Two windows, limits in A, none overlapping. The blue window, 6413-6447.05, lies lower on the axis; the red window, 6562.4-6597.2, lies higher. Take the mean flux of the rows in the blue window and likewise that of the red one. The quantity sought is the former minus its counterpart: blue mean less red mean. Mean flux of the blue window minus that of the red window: 1.1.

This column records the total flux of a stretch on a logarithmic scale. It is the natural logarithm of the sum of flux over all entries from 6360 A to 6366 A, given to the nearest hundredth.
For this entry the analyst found 4.25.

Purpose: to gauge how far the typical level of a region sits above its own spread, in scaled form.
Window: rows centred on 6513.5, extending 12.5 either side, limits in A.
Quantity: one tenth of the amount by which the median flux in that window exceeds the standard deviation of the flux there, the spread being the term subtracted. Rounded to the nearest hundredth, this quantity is 1.67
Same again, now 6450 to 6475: 1.62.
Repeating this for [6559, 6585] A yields 1.48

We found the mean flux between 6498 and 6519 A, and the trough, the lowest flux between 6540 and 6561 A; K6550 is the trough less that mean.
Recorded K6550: -1.3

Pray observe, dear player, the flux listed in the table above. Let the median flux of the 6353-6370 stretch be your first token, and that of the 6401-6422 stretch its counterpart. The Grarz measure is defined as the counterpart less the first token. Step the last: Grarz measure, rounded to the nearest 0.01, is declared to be -0.35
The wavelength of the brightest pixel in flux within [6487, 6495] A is 6488.00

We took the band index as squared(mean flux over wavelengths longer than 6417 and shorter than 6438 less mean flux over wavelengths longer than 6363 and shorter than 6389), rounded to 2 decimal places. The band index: 0.16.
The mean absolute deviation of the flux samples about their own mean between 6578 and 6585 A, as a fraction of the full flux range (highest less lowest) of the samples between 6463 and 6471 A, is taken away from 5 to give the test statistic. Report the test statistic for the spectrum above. 4.6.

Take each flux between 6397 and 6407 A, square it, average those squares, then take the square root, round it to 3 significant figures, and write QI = 17.2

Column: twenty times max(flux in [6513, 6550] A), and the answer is 362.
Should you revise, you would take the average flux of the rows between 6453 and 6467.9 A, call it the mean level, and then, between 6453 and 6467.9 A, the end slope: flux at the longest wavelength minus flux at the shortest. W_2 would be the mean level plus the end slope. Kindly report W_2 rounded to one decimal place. 16.4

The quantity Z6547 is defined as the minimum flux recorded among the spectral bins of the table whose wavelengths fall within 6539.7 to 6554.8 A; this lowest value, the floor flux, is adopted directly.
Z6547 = 15.81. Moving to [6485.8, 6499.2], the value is 14.88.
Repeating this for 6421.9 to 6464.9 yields 14.31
